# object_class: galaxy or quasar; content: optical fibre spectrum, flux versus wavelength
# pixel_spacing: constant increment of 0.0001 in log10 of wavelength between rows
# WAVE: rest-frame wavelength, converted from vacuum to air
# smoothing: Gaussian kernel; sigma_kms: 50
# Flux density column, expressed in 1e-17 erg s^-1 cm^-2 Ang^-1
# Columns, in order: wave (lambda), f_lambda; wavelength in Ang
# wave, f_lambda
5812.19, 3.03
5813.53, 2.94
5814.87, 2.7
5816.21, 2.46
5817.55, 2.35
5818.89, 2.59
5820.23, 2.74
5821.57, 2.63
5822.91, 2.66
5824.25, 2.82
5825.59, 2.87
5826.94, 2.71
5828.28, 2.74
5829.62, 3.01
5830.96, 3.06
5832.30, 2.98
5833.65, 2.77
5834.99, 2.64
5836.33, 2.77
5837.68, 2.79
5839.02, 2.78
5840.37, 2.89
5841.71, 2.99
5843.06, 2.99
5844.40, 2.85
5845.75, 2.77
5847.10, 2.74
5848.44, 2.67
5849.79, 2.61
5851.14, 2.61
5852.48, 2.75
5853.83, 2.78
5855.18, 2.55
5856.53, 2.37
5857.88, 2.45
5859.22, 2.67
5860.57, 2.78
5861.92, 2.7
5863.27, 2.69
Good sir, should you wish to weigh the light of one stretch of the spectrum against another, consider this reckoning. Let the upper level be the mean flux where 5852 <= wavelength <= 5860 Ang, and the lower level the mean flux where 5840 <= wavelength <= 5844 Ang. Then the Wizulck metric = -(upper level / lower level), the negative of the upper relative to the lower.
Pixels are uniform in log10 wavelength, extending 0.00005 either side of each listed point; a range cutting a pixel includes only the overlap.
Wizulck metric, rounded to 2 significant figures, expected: -0.88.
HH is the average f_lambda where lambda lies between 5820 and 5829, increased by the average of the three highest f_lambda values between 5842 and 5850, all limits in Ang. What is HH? 5.61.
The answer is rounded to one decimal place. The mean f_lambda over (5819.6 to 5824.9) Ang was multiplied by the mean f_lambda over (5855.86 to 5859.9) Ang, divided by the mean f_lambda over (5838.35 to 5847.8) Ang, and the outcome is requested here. 2.4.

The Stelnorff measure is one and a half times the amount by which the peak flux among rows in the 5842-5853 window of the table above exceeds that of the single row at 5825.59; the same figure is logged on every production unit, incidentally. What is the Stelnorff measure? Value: 0.2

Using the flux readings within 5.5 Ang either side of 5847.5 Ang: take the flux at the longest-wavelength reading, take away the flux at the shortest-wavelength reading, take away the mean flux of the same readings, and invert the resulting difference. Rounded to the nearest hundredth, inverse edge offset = -0.33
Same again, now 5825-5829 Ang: -0.34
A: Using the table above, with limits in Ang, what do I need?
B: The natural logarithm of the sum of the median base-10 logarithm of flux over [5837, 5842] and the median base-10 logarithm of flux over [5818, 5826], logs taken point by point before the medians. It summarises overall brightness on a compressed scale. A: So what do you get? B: -0.123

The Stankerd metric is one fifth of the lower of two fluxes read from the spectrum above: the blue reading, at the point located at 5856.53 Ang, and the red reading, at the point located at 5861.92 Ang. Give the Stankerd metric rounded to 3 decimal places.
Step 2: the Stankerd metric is 0.474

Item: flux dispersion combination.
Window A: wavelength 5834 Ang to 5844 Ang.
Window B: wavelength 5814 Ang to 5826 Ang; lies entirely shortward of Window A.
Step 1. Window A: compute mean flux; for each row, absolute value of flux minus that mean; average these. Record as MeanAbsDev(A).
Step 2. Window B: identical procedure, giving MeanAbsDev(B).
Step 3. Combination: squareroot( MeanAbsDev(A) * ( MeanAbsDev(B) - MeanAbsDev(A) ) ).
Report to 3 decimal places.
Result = 0.046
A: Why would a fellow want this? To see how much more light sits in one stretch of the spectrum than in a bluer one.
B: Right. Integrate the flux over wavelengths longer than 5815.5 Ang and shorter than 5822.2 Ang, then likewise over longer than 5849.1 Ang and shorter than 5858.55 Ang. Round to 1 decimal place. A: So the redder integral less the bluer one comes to 7.3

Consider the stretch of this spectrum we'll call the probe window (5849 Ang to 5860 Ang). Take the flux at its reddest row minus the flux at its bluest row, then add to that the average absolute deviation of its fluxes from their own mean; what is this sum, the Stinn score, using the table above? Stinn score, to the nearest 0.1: 0.2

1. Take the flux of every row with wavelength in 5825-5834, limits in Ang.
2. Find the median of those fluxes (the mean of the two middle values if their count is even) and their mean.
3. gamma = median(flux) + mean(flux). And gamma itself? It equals 5.75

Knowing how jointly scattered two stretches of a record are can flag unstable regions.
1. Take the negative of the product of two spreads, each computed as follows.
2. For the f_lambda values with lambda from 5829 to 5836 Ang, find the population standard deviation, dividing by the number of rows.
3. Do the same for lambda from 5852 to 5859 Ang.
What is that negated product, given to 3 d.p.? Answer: -0.026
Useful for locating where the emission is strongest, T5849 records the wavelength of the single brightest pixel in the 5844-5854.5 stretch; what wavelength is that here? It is 5844.40 Ang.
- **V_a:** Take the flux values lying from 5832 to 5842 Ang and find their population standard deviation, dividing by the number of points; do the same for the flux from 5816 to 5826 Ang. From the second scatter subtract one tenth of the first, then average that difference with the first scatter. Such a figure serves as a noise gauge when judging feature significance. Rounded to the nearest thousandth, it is 0.132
